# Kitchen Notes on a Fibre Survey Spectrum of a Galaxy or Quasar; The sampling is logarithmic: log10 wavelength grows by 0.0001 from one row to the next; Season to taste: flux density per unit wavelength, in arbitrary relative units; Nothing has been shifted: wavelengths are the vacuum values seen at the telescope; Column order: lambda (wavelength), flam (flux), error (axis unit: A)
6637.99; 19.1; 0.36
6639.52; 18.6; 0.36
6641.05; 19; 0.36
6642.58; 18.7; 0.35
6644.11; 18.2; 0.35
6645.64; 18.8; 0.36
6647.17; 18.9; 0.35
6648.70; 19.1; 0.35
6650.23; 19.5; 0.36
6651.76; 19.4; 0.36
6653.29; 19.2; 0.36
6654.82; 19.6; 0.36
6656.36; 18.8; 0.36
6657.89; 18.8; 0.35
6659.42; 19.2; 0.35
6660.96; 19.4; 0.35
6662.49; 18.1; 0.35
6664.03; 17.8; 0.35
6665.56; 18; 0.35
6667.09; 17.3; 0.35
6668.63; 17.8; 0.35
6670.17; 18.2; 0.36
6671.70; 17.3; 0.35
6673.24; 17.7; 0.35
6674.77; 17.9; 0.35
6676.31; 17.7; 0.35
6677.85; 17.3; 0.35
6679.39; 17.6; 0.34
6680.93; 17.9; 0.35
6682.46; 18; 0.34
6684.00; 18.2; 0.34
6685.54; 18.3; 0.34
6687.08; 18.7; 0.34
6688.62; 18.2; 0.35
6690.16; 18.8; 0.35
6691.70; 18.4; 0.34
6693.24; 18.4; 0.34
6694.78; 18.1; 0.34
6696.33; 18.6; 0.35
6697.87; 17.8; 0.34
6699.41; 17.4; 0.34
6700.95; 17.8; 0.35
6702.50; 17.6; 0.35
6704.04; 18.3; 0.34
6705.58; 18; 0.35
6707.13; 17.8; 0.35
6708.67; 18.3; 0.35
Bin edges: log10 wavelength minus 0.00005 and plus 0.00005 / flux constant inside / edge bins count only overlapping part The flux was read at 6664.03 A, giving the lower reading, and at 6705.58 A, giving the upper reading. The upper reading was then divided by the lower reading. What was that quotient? 1.011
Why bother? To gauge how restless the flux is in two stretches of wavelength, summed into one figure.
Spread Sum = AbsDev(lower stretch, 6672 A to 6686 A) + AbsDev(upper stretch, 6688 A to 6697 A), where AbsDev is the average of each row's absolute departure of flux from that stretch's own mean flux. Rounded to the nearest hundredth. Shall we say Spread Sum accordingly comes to 0.43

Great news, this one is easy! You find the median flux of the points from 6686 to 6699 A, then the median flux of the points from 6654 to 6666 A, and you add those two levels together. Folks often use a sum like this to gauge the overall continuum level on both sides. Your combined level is 37.2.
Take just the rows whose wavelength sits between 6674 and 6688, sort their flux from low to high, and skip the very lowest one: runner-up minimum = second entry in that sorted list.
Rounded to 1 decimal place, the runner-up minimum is 17.6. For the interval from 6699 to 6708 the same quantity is 17.6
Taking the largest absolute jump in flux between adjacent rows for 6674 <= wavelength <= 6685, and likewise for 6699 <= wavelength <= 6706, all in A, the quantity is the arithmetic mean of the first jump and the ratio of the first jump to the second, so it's 0.49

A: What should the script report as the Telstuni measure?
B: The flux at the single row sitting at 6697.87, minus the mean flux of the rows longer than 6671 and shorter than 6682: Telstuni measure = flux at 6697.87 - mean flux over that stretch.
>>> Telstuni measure 0.2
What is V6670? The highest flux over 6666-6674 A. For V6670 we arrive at 18.2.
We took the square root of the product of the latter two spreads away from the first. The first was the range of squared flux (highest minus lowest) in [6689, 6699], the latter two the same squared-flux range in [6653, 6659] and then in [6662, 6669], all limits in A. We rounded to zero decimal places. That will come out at 7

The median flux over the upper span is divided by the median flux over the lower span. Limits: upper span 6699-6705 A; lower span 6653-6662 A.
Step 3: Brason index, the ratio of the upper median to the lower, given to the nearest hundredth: 0.92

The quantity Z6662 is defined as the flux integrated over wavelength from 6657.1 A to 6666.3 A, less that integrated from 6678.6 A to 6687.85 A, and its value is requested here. 3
